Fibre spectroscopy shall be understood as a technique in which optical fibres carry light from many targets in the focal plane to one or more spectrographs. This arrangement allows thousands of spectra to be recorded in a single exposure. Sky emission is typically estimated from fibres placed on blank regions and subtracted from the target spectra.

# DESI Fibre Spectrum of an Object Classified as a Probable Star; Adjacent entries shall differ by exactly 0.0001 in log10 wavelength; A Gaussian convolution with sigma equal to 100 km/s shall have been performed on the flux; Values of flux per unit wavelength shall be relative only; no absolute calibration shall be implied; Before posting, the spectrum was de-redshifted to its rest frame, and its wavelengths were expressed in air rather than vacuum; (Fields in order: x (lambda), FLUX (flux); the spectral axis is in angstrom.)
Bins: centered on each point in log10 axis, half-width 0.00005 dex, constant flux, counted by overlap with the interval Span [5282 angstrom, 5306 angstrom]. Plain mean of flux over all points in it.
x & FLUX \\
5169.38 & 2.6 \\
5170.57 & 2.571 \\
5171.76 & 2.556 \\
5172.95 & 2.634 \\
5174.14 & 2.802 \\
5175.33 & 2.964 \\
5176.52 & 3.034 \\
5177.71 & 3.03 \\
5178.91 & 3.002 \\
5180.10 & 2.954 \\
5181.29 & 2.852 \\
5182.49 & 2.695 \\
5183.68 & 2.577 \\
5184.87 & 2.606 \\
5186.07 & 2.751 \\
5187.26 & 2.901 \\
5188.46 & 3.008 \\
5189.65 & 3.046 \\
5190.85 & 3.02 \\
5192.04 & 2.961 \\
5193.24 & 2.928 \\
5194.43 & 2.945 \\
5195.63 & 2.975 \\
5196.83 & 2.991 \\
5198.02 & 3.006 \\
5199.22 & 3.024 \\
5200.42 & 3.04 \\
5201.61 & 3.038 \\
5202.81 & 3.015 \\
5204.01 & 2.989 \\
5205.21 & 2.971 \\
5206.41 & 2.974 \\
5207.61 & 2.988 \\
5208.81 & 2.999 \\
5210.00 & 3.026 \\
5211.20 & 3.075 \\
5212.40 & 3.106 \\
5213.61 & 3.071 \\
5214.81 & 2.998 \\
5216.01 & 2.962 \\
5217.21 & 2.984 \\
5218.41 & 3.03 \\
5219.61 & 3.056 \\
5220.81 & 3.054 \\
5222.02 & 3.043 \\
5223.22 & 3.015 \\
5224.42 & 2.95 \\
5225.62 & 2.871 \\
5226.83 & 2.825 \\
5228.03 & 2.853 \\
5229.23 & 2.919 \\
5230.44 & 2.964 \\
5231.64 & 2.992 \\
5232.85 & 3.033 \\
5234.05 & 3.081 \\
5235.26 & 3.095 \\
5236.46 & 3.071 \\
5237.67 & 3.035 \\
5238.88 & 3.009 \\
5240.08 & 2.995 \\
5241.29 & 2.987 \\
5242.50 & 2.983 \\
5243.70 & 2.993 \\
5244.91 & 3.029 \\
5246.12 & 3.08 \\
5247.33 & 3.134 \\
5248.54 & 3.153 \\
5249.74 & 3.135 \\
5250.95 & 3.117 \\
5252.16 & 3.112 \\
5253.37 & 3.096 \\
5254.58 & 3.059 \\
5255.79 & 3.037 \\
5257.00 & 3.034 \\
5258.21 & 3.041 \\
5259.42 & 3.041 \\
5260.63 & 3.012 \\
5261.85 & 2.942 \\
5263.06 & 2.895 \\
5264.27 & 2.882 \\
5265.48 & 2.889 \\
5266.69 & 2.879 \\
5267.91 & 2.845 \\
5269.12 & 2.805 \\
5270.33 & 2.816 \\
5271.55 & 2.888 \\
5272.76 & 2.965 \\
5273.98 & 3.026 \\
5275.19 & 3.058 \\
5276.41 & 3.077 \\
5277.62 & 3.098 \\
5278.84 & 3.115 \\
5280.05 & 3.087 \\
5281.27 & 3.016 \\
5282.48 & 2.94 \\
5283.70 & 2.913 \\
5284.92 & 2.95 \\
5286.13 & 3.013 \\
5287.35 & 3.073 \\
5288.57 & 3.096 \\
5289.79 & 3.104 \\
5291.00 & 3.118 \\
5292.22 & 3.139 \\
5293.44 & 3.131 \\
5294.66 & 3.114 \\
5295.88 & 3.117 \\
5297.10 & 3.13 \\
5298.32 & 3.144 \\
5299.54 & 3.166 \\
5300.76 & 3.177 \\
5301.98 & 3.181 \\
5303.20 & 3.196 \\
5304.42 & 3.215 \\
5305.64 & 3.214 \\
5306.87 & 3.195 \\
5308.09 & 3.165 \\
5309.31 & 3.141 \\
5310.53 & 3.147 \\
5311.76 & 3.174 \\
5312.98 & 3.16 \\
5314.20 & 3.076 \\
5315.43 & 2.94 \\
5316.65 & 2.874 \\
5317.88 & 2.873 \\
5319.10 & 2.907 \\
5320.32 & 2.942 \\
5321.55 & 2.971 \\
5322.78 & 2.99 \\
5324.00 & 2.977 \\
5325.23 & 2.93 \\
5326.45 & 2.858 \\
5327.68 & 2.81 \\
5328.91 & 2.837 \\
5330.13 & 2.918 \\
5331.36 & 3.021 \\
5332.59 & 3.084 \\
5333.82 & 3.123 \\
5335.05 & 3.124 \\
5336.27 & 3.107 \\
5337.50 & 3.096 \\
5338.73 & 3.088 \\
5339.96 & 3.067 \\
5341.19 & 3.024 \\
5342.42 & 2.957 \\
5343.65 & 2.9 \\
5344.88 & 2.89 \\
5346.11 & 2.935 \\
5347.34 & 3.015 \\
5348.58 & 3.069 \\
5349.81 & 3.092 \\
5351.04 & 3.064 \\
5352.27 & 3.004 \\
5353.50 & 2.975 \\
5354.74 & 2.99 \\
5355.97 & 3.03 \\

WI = 3.11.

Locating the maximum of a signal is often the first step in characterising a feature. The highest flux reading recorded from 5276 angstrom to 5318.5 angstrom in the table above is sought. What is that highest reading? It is 3.215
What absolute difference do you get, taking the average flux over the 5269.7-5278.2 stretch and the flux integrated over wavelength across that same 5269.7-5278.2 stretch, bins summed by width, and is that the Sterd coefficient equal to 22.4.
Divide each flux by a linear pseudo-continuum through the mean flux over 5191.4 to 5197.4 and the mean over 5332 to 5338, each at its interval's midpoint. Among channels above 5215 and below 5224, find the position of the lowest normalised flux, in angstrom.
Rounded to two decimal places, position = 5216.01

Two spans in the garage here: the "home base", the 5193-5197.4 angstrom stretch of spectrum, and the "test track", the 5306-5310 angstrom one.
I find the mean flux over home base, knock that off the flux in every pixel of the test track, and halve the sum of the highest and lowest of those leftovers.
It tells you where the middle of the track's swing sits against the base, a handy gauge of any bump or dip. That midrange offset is 0.21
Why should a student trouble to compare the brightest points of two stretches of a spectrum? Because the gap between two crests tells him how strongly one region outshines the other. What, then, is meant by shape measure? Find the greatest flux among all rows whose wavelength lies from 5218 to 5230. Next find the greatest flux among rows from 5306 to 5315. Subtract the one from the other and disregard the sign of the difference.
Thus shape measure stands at 0.14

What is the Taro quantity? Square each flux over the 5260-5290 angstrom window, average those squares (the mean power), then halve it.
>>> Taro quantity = 4.43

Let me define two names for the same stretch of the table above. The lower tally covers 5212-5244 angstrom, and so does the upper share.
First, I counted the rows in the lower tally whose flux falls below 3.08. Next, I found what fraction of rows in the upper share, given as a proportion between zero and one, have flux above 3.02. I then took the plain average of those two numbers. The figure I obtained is 12.2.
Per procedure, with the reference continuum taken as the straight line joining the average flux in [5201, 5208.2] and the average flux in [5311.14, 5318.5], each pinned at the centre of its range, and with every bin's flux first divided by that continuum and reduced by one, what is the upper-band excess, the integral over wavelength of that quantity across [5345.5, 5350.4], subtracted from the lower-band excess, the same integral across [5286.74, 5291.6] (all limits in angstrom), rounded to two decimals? 0.13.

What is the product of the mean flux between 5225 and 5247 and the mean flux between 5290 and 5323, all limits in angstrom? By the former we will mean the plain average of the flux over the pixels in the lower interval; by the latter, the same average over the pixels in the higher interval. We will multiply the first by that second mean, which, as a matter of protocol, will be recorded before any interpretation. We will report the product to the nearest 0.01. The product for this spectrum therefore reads 9.26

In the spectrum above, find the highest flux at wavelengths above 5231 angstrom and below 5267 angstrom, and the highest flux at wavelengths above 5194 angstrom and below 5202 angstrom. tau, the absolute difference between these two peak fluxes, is 0.11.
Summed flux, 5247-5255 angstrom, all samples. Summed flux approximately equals 21.8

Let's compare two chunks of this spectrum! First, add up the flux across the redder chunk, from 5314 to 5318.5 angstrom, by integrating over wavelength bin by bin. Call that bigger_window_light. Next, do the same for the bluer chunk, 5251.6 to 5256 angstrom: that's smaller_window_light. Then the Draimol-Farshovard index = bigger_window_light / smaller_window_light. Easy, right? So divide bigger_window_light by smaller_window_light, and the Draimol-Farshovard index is 0.97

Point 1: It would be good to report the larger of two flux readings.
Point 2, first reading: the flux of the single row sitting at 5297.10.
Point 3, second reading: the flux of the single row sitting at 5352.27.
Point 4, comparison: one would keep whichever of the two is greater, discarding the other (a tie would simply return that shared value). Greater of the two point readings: 3.13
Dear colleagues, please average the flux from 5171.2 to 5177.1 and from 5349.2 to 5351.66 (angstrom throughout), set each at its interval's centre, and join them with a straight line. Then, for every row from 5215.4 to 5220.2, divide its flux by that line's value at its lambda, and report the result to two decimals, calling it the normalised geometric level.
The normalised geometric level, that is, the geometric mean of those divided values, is 1.05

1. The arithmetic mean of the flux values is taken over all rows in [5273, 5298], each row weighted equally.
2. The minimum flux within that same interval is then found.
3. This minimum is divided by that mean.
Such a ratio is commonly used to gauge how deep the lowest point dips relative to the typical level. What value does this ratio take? 0.950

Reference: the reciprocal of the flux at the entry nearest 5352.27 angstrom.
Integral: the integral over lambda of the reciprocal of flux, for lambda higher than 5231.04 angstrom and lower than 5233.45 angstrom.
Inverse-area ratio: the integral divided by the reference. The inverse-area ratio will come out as 2.40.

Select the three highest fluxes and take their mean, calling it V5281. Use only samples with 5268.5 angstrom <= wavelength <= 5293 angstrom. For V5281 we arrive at 3.12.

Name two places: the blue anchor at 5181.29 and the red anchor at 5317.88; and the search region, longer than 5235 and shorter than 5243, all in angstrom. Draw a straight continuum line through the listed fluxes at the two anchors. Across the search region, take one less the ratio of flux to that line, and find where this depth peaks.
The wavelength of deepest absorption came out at 5242.50 angstrom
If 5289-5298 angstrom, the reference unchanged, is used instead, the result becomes 5289.79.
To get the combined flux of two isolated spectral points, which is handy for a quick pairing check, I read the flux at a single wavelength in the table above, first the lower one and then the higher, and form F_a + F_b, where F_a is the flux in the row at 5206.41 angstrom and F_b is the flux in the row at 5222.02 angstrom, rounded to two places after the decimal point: 6.02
